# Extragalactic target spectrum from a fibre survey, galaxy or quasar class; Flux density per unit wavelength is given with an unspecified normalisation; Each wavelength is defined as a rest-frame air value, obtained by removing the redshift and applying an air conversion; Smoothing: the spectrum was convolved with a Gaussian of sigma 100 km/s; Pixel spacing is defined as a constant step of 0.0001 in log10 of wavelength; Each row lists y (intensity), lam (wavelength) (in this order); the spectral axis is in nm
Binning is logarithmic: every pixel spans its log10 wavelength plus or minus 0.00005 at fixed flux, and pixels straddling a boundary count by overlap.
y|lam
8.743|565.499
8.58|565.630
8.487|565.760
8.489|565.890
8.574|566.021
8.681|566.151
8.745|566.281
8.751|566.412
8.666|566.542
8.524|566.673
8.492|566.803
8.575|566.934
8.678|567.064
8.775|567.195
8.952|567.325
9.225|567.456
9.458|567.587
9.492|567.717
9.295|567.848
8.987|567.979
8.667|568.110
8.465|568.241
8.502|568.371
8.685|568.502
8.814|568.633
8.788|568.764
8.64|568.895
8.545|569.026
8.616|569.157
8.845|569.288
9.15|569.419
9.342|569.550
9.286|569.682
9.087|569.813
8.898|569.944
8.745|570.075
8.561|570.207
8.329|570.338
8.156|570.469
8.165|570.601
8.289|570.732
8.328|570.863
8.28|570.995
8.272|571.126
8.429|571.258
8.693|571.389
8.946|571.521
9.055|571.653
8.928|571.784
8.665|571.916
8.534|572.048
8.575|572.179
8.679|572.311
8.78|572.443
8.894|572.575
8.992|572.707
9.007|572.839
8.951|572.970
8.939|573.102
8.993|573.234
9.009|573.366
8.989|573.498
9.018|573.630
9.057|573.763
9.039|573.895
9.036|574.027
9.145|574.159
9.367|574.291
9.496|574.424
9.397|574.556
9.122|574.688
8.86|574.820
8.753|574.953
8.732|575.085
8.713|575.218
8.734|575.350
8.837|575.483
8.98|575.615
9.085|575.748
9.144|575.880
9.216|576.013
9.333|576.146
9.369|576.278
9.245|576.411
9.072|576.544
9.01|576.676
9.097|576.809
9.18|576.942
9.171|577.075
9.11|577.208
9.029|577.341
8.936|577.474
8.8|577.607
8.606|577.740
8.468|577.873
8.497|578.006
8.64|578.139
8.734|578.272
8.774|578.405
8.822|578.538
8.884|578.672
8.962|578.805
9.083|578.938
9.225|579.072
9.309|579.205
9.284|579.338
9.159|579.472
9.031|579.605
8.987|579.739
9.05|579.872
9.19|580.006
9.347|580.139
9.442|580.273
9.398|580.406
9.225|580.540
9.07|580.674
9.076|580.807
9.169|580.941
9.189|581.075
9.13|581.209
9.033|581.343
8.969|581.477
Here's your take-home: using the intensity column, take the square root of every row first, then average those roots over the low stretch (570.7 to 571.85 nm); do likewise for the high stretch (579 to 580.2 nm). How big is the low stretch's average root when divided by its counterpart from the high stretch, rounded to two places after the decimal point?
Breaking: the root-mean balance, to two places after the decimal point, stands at 0.97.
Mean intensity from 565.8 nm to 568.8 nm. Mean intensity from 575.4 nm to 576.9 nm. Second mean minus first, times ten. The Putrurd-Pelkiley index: 3.3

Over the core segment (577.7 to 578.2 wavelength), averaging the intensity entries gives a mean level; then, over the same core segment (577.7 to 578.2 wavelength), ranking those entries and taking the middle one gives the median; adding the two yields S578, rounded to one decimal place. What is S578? 17.1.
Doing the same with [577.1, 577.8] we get 17.8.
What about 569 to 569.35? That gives 17.3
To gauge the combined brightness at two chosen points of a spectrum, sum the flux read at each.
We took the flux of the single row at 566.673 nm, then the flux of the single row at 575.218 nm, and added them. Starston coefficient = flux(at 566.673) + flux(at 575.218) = 17.24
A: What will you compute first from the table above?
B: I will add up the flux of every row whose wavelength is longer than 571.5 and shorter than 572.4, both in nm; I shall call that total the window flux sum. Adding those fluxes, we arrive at 61.4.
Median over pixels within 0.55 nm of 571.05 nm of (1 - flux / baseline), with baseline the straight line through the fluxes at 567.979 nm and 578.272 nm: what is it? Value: 0.07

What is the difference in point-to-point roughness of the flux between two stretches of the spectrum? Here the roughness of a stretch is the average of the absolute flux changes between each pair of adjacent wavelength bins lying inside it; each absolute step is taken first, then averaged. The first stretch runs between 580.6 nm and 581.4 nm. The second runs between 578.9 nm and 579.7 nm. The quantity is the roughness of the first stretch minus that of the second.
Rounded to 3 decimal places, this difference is -0.046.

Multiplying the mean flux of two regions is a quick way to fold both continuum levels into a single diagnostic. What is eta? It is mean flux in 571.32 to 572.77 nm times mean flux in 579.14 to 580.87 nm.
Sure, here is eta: 80.9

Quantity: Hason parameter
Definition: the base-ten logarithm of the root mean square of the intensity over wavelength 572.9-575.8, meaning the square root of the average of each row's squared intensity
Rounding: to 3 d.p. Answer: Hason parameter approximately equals 0.955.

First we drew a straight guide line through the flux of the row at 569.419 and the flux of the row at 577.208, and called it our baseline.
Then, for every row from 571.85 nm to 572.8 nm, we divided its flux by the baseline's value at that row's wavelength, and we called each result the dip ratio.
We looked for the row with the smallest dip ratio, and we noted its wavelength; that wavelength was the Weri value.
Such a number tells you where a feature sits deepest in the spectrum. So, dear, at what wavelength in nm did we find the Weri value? 572.048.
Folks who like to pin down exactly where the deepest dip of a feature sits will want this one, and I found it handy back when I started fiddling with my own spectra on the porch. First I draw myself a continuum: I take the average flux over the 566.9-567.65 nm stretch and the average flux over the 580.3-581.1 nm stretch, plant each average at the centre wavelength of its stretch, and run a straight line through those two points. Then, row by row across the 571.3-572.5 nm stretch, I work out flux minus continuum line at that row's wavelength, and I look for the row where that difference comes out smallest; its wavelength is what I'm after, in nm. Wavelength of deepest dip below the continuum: 572.048 nm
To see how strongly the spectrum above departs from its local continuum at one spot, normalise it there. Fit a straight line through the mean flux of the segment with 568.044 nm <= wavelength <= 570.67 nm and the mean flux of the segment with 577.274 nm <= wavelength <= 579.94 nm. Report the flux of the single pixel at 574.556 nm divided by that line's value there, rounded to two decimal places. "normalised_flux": 1.06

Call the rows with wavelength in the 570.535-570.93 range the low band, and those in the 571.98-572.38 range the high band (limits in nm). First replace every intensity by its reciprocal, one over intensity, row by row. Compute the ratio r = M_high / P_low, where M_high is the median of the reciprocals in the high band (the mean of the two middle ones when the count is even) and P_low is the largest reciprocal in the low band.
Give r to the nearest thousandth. 0.952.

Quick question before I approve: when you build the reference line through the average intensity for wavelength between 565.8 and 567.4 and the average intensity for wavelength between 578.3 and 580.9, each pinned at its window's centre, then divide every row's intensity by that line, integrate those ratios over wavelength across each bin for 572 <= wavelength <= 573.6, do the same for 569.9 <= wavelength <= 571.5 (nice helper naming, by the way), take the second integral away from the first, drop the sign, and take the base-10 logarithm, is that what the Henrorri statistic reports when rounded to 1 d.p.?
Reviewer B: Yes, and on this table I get -1.2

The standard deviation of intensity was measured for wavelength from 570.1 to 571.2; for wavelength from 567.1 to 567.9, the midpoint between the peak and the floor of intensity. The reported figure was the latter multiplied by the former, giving 1.1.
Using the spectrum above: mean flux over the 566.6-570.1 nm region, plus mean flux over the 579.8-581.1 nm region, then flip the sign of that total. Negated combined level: -18.1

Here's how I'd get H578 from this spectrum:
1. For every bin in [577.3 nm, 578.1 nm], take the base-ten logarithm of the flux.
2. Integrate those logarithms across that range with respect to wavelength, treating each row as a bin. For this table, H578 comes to 0.75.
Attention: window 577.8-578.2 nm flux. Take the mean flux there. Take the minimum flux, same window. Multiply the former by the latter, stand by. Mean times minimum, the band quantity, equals 72.3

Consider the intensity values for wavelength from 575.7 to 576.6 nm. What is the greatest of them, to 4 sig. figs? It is 9.369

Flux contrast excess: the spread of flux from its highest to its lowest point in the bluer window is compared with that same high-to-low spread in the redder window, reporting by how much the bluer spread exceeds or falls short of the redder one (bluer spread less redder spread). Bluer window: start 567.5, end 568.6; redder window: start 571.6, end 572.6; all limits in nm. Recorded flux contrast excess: 0.5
